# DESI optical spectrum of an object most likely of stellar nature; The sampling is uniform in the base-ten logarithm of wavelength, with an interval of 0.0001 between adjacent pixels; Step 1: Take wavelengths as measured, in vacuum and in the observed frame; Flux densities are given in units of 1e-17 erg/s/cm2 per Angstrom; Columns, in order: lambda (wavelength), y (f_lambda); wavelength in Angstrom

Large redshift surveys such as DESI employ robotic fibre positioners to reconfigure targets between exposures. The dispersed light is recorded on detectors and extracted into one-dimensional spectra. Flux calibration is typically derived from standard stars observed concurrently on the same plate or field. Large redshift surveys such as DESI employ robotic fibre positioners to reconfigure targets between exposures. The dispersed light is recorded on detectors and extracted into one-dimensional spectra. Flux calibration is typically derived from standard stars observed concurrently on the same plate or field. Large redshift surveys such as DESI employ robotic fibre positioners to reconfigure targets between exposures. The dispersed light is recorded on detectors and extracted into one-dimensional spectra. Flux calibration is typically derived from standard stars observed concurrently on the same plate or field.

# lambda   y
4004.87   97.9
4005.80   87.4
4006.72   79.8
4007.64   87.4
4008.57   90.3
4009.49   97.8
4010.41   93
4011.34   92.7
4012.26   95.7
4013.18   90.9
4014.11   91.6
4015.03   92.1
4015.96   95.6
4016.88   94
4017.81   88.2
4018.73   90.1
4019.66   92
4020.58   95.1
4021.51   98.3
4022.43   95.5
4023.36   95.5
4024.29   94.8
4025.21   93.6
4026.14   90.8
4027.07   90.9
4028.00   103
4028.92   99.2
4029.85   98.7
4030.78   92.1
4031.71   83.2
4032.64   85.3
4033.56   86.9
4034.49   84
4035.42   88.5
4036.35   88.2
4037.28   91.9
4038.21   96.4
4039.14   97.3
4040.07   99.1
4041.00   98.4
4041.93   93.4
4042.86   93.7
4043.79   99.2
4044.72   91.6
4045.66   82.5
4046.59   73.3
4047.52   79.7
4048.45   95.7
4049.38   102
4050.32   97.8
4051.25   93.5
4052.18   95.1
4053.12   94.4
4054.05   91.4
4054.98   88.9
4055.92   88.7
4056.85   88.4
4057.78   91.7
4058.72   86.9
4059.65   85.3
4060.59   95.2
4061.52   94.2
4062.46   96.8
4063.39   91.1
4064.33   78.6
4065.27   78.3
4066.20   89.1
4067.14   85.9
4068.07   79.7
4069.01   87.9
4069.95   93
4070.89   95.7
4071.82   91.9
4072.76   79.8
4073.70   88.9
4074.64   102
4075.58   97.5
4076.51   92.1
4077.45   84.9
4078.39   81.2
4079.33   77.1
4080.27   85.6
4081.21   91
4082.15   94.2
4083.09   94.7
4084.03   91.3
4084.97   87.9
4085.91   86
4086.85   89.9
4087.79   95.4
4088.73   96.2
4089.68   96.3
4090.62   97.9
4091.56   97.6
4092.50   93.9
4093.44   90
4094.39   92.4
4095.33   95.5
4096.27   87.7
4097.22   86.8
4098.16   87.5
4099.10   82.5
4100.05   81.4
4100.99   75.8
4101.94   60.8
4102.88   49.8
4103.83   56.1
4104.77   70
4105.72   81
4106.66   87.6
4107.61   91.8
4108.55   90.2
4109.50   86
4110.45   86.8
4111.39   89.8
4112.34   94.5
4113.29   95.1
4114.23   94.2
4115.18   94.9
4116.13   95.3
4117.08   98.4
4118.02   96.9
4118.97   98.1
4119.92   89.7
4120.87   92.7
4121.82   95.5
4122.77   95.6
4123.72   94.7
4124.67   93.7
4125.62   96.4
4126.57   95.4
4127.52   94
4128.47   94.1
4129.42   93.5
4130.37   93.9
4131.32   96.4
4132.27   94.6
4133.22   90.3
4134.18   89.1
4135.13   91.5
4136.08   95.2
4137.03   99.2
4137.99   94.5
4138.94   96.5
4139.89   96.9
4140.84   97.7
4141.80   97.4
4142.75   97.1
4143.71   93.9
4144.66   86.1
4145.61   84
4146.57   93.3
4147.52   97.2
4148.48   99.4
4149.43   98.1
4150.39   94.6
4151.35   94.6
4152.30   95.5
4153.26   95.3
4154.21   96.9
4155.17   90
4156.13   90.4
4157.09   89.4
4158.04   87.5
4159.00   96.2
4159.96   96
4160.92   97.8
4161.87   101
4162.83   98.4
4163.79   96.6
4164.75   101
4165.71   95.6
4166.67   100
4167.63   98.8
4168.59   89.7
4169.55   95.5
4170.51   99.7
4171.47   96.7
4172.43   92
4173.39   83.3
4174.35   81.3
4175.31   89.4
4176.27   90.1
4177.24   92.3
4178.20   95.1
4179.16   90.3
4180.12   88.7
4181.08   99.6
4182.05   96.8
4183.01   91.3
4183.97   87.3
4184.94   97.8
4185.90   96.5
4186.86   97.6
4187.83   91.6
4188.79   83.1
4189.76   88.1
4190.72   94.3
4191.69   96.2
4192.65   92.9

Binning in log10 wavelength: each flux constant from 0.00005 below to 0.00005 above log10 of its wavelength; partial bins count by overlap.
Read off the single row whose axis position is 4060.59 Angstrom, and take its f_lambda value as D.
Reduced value 95.2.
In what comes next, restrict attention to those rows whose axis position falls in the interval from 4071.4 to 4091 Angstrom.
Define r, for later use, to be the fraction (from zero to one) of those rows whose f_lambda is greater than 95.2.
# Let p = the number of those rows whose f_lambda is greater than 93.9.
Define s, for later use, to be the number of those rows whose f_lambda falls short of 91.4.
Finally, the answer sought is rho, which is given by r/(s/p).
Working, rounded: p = 8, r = 0.29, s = 11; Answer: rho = 0.21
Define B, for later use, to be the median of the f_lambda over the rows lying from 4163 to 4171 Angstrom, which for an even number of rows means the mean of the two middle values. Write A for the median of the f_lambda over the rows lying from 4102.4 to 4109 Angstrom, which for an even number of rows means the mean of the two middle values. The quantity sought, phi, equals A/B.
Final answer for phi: 0.83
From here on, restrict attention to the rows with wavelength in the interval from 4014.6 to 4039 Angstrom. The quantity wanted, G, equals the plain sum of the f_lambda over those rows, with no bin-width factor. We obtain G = 2404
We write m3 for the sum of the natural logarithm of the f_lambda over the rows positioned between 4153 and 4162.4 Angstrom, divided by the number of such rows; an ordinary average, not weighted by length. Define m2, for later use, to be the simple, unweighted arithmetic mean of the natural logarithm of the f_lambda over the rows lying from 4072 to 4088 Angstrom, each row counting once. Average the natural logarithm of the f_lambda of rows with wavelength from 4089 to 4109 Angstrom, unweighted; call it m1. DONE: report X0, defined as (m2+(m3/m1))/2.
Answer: 2.76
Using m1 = 4.41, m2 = 4.49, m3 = 4.54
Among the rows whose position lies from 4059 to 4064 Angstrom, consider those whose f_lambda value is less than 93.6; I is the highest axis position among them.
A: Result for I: 4063.39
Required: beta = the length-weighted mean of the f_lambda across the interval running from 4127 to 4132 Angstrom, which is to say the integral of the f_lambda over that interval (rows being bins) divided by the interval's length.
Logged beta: 94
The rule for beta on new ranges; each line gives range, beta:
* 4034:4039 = 90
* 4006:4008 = 84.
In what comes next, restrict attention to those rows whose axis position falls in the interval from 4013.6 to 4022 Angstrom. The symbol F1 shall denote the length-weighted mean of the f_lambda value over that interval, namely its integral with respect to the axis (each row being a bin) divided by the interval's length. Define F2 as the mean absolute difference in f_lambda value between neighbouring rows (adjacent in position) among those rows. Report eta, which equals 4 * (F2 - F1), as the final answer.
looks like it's -361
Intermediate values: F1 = 93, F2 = 3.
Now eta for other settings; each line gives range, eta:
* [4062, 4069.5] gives -317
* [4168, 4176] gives -344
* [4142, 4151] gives -359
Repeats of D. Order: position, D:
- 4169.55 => 95.5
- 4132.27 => 94.6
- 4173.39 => 83.3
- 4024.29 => 94.8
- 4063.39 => 91.1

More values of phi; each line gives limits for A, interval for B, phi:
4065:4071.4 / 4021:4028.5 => 0.92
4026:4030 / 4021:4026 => 1.03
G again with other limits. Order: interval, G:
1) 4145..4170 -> 2473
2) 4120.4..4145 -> 2456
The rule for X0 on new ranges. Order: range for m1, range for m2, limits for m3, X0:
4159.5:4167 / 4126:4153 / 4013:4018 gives 2.77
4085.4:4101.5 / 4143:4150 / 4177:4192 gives 2.77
